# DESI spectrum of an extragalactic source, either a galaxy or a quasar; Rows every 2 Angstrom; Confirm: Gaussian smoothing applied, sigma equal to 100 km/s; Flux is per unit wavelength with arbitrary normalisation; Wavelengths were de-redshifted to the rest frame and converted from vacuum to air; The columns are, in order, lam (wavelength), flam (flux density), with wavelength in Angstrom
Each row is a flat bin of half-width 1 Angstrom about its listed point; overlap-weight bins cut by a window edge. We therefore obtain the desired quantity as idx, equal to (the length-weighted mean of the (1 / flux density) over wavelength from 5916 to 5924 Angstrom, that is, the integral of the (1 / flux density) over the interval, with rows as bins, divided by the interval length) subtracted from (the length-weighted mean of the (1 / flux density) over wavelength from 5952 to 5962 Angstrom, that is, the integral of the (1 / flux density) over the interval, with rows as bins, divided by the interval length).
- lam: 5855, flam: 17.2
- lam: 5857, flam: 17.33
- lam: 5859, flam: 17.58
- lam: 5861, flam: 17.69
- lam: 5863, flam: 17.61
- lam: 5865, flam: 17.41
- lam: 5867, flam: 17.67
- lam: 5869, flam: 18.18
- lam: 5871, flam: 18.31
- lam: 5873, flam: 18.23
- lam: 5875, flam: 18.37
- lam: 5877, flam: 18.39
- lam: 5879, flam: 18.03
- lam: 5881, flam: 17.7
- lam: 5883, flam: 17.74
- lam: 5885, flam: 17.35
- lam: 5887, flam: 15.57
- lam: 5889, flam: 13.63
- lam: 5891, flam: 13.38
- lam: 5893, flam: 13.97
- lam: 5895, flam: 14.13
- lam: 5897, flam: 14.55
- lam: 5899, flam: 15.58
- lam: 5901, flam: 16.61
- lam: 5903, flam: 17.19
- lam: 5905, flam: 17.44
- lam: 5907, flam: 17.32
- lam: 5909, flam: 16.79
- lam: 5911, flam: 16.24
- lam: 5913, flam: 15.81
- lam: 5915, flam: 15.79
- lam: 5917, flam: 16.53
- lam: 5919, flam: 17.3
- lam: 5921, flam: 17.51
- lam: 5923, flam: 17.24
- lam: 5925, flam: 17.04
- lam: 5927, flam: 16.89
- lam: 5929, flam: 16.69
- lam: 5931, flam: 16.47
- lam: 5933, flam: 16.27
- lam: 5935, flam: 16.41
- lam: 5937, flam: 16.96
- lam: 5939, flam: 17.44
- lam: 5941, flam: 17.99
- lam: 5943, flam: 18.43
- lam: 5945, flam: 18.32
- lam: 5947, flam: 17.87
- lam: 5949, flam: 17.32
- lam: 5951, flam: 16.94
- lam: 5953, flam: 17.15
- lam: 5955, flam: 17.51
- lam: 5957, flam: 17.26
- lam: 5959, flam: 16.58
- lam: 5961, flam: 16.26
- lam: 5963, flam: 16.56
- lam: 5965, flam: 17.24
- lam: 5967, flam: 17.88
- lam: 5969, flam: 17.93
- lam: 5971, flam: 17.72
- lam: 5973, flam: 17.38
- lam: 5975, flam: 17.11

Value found 0.0007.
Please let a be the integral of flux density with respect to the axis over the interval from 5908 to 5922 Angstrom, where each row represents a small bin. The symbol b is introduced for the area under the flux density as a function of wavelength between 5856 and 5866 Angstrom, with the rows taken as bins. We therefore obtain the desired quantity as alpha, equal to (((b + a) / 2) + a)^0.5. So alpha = 21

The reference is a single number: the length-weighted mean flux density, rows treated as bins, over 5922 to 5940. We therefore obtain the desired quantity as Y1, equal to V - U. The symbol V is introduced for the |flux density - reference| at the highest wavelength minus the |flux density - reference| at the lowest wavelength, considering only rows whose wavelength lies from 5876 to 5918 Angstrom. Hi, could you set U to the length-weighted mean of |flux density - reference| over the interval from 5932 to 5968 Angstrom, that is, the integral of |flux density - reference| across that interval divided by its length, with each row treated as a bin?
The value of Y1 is -1.9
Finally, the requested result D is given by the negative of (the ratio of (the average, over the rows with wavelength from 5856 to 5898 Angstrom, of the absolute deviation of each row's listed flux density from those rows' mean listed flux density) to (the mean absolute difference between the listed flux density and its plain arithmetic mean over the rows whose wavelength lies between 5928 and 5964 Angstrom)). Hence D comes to -2.6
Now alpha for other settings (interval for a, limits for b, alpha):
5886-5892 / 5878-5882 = 13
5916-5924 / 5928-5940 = 17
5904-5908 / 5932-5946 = 15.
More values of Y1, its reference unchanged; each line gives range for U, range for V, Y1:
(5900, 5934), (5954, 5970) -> 0.0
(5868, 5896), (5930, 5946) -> -0.6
